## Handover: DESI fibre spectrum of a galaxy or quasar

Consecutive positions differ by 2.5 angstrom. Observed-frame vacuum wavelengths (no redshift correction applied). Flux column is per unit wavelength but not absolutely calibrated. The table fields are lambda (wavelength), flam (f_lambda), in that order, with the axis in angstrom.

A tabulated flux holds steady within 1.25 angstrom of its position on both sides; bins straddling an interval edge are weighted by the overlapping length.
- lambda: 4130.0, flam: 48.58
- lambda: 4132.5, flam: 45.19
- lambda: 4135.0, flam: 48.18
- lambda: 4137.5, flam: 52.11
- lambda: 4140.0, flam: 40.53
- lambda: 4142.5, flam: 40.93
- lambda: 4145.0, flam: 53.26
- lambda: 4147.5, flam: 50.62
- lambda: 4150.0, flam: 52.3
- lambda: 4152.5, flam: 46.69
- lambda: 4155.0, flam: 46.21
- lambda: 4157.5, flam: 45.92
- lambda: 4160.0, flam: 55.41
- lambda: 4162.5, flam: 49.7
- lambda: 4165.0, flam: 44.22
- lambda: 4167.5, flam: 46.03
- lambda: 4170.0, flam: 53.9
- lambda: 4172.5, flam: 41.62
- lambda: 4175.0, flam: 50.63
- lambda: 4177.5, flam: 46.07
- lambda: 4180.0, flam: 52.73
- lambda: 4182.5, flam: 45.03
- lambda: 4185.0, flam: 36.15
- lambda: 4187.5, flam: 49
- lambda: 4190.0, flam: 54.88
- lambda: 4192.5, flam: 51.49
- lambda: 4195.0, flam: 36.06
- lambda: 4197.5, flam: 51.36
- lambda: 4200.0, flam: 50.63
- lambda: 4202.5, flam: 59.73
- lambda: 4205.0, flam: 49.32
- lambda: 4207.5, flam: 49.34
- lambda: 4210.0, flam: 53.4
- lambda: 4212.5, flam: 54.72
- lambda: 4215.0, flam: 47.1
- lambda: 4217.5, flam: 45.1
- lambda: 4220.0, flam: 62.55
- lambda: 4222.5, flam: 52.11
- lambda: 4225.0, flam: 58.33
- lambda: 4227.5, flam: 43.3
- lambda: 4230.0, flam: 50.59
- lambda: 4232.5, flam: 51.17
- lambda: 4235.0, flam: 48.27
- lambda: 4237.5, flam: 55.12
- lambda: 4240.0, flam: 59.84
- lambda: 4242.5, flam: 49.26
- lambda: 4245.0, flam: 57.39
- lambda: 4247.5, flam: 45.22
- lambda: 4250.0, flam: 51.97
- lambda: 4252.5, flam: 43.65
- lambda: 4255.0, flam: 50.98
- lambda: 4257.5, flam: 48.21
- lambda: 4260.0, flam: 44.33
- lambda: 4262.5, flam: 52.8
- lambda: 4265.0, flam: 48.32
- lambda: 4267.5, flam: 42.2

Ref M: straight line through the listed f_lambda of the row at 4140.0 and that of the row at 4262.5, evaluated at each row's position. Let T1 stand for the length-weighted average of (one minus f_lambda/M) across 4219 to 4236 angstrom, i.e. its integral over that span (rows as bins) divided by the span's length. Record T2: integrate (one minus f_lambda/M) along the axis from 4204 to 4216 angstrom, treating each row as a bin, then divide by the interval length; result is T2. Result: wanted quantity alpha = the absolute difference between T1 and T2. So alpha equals 0.010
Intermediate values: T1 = -0.06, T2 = -0.07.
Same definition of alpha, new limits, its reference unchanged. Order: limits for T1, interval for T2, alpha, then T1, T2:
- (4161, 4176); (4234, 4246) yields 0.032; -0.10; -0.07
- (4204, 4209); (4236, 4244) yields 0.031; -0.05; -0.08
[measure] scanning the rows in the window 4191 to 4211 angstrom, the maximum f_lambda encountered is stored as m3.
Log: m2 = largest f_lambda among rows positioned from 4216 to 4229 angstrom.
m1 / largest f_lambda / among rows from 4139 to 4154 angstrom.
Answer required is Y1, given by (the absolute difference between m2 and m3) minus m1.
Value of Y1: -50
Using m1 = 53.26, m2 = 62.55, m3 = 59.73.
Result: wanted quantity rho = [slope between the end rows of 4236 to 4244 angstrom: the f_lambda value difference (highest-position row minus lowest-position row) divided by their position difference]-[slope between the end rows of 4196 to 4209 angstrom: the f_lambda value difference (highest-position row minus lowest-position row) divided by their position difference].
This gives -1.0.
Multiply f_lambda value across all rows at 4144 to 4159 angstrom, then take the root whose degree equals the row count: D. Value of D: 49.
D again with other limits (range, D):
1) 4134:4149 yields 47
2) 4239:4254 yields 51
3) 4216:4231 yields 52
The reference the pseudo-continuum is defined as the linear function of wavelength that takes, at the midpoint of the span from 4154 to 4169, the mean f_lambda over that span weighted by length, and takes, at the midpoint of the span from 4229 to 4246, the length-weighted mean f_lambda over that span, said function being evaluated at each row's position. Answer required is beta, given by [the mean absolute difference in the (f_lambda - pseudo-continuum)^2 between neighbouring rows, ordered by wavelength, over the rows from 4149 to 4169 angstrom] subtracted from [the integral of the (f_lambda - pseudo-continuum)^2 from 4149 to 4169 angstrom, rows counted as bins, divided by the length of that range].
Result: -9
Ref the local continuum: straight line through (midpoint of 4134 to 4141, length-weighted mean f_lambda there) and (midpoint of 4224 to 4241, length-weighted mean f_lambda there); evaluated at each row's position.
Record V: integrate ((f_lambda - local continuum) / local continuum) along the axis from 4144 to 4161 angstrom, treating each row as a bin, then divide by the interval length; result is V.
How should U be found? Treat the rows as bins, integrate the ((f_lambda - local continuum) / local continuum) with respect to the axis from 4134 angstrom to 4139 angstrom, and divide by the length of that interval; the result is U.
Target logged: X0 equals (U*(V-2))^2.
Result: 0.0125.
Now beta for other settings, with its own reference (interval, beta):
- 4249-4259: -34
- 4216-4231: -22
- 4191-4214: -37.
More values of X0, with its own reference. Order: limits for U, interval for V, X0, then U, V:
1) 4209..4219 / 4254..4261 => 0.0013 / -0.017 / -0.106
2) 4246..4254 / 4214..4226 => 0.0448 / -0.107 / 0.030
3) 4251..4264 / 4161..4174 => 0.0424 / -0.102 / -0.029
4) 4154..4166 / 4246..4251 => 0.0000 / 0.002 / -0.079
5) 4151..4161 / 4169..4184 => 0.0002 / 0.008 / -0.024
